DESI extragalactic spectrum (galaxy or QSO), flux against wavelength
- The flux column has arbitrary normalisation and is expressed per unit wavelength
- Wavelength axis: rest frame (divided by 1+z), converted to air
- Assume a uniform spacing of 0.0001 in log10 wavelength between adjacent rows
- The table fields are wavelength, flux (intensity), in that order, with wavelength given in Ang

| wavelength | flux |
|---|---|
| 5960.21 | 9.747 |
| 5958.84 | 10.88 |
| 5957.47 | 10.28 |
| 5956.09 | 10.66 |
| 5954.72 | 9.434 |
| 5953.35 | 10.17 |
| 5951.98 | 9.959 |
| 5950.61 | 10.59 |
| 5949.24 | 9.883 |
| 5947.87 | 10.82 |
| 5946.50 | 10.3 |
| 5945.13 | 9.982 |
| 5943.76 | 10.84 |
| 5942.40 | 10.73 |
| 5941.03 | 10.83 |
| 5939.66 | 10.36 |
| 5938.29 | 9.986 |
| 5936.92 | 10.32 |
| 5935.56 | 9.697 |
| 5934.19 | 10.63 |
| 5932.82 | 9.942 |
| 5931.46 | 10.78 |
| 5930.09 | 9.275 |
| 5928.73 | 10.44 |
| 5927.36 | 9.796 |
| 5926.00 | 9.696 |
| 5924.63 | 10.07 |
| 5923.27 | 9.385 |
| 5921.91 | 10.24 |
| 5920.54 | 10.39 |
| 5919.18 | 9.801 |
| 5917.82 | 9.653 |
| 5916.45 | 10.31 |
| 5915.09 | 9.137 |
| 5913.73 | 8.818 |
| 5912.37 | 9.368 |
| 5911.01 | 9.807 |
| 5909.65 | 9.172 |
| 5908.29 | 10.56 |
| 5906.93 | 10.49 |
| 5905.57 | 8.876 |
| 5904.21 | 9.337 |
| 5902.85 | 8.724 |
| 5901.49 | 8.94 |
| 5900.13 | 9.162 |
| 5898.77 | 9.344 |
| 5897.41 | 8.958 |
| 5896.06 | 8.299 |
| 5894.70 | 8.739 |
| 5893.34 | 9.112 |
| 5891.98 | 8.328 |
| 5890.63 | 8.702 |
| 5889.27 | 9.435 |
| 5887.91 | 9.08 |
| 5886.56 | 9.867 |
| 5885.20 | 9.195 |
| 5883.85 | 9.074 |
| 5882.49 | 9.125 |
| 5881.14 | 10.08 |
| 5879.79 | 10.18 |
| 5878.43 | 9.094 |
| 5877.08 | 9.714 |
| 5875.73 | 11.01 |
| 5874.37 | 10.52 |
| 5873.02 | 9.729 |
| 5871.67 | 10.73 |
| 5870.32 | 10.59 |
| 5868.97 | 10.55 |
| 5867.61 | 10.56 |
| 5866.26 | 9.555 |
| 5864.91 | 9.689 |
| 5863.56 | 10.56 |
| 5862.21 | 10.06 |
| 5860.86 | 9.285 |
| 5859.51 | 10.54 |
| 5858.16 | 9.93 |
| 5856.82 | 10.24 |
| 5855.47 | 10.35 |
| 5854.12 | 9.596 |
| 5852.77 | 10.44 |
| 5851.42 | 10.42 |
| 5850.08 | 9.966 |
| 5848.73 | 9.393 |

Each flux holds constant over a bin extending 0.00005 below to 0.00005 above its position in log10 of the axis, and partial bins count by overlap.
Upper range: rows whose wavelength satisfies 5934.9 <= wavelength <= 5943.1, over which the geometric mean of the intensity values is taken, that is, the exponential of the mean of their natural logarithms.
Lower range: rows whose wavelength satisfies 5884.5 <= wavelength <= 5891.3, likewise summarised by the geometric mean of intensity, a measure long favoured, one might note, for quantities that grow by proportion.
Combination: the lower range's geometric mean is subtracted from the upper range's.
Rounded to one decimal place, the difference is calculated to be 1.1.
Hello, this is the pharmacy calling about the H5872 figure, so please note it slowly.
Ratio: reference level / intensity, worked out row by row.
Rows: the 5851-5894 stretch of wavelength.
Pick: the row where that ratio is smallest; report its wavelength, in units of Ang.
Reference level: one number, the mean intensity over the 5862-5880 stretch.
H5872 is 5875.73 Ang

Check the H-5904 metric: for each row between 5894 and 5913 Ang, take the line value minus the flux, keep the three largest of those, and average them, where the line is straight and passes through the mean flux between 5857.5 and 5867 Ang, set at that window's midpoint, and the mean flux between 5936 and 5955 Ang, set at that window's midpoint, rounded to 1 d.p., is 1.5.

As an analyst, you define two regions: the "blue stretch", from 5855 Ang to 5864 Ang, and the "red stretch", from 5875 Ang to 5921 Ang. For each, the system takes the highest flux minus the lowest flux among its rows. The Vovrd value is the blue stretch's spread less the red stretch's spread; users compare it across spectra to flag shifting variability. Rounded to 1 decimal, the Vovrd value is -1.4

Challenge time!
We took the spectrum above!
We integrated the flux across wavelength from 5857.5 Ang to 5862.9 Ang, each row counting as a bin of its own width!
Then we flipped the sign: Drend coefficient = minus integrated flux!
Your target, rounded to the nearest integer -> -54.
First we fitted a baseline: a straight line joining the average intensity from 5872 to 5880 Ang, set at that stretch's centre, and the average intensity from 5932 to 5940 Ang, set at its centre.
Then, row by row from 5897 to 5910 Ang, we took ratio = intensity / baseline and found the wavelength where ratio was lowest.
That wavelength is 5902.85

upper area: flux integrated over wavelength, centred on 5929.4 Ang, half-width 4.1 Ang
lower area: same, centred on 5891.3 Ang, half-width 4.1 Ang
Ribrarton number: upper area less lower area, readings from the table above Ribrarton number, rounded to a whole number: 9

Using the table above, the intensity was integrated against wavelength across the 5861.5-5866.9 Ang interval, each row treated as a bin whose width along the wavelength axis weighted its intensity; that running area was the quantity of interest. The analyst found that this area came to 54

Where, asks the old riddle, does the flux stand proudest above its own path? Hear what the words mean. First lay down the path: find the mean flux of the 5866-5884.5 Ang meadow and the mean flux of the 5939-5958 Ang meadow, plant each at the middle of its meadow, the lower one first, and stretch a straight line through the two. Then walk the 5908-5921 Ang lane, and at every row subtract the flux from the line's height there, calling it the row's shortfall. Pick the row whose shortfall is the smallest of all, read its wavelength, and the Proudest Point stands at 5908.29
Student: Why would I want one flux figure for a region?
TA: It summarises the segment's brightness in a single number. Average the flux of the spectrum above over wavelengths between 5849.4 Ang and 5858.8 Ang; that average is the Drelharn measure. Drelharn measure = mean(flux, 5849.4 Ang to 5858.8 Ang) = 10.1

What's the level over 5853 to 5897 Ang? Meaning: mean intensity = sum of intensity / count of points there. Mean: 9.7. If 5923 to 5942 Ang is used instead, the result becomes 10.1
